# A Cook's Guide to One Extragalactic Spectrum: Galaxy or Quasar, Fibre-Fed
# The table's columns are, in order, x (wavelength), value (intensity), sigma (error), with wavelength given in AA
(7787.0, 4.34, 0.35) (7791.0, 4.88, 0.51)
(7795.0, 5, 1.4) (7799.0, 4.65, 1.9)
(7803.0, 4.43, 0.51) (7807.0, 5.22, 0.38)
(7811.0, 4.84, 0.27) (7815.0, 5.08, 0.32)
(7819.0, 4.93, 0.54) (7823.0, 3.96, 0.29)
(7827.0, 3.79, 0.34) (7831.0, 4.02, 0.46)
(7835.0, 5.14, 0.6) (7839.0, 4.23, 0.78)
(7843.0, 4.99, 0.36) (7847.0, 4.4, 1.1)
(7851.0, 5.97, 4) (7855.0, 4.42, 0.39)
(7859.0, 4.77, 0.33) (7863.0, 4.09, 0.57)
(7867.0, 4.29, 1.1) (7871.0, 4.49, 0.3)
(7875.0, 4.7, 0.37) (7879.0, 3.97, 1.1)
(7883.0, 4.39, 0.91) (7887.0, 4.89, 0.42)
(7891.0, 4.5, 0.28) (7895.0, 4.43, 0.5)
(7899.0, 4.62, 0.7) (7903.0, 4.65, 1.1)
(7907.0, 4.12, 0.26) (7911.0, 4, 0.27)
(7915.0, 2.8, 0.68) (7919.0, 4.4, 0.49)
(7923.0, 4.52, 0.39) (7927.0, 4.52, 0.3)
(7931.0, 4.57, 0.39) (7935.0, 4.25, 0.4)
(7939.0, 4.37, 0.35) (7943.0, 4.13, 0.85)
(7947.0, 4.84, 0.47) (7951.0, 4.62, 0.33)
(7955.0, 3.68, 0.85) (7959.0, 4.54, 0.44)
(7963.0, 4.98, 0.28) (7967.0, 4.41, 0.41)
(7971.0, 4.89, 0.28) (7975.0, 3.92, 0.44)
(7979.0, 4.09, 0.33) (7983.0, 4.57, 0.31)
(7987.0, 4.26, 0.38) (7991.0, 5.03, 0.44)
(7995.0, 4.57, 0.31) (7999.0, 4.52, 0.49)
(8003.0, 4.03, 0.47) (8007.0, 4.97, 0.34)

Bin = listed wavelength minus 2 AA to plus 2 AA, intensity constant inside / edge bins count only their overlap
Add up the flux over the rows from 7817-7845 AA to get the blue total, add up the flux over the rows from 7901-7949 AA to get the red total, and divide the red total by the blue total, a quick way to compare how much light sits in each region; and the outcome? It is 1.6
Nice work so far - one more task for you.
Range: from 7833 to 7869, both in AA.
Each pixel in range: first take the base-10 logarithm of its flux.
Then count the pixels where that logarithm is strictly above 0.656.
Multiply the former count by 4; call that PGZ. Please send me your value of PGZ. 16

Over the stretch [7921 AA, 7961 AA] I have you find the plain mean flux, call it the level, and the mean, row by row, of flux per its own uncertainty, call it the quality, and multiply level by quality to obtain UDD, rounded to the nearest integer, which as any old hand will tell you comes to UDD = 46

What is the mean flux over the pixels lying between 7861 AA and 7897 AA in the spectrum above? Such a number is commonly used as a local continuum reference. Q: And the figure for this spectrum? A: 4.42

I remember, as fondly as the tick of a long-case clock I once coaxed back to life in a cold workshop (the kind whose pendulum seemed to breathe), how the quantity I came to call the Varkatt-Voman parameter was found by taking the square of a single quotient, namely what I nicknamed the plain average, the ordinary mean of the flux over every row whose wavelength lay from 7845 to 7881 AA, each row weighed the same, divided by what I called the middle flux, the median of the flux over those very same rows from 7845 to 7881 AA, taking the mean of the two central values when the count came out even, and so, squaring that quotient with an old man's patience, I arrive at 1.07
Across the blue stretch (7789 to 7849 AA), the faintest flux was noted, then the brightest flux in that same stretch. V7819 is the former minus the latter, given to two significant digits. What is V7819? -1.4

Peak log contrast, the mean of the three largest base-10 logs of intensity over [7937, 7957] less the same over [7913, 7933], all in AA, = 0.0066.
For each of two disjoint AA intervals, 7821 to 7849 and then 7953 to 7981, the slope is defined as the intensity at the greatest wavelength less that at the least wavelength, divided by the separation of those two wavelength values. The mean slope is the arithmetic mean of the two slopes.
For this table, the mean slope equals 0.018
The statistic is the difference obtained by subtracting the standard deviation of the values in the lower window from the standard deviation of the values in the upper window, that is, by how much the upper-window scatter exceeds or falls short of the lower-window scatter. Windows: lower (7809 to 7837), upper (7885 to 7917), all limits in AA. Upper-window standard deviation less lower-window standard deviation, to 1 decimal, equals 0.1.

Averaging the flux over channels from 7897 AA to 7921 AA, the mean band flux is 4.10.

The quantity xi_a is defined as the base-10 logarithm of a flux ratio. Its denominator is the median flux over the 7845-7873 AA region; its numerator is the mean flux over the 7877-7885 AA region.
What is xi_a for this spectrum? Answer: -0.024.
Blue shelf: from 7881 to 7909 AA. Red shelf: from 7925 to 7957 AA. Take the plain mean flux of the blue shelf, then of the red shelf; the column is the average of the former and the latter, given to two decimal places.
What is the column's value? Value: 4.44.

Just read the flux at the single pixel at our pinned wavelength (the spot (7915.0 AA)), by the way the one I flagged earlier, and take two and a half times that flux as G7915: 7.0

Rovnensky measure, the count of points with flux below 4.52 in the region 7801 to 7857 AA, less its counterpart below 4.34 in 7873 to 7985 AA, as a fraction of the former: -0.3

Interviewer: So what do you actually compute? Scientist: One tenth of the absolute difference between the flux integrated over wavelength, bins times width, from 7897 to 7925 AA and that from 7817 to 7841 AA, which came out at 1.2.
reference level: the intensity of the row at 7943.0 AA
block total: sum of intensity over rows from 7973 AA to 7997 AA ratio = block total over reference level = 6.4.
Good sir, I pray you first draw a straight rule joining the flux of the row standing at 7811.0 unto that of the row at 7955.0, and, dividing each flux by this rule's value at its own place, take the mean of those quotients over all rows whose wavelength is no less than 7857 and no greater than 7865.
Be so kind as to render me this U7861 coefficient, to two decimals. 1.00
